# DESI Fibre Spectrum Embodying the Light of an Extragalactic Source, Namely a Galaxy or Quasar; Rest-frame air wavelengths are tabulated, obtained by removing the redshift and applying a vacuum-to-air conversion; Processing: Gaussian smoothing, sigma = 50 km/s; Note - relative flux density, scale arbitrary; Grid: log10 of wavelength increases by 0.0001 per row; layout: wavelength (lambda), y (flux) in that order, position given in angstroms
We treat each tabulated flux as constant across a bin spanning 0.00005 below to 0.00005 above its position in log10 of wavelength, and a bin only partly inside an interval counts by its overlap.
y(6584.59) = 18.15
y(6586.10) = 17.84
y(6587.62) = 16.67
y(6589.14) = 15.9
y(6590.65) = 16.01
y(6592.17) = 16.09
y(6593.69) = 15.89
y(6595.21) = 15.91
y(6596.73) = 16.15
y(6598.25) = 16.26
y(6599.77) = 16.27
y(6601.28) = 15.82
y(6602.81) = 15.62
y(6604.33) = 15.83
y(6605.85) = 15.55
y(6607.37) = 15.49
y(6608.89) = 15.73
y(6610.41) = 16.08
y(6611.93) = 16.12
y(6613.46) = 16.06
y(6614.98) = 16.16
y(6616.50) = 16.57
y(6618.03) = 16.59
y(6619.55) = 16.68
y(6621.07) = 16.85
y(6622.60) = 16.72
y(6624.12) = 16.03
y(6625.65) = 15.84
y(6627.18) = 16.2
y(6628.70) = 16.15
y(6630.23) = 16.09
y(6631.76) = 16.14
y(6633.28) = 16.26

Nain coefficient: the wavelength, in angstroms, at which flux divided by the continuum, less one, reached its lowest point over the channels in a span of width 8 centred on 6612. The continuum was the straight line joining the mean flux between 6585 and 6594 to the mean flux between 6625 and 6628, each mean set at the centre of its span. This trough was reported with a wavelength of 6608.89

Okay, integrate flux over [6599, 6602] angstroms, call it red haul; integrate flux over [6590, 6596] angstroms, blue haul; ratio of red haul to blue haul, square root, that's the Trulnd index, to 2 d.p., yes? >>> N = 0.71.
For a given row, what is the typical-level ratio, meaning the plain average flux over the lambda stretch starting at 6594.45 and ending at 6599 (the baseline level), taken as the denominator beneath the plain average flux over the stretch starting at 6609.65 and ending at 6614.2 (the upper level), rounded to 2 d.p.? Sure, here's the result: 1.00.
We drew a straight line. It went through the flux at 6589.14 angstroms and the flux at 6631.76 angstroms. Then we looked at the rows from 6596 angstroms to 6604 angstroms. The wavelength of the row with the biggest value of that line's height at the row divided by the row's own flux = 6602.81 angstroms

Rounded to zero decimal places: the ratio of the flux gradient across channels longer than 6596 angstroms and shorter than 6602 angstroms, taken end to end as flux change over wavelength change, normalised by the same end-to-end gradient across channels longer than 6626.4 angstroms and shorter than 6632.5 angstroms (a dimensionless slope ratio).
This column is 6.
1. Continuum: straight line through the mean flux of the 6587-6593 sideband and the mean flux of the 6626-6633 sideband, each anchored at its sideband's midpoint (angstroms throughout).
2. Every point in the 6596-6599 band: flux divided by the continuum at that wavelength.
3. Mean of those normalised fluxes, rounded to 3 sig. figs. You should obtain 1.00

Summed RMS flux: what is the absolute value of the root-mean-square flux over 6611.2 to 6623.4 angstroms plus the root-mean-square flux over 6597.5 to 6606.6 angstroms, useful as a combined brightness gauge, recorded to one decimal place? 32.4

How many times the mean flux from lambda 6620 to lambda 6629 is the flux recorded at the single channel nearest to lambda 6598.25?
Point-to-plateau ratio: 1.00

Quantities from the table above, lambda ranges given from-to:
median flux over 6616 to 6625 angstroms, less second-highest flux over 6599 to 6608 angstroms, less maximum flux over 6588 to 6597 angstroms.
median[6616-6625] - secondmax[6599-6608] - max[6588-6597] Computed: -15.3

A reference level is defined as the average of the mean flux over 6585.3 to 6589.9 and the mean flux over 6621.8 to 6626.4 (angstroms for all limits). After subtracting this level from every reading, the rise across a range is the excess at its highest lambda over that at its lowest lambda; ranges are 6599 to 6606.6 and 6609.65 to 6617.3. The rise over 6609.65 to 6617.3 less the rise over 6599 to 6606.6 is 1.2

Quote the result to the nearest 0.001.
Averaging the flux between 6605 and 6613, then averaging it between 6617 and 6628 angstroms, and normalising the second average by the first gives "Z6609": 1.039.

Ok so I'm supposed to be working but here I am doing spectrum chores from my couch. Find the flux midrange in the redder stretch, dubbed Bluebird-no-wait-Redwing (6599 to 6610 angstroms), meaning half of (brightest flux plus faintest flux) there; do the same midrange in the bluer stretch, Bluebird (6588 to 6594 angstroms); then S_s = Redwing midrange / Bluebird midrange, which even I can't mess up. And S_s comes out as 0.99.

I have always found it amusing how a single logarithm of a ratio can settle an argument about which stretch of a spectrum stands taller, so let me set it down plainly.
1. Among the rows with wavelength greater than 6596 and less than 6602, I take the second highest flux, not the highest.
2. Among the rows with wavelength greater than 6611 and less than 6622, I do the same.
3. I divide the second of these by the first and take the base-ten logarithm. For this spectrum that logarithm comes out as 0.011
